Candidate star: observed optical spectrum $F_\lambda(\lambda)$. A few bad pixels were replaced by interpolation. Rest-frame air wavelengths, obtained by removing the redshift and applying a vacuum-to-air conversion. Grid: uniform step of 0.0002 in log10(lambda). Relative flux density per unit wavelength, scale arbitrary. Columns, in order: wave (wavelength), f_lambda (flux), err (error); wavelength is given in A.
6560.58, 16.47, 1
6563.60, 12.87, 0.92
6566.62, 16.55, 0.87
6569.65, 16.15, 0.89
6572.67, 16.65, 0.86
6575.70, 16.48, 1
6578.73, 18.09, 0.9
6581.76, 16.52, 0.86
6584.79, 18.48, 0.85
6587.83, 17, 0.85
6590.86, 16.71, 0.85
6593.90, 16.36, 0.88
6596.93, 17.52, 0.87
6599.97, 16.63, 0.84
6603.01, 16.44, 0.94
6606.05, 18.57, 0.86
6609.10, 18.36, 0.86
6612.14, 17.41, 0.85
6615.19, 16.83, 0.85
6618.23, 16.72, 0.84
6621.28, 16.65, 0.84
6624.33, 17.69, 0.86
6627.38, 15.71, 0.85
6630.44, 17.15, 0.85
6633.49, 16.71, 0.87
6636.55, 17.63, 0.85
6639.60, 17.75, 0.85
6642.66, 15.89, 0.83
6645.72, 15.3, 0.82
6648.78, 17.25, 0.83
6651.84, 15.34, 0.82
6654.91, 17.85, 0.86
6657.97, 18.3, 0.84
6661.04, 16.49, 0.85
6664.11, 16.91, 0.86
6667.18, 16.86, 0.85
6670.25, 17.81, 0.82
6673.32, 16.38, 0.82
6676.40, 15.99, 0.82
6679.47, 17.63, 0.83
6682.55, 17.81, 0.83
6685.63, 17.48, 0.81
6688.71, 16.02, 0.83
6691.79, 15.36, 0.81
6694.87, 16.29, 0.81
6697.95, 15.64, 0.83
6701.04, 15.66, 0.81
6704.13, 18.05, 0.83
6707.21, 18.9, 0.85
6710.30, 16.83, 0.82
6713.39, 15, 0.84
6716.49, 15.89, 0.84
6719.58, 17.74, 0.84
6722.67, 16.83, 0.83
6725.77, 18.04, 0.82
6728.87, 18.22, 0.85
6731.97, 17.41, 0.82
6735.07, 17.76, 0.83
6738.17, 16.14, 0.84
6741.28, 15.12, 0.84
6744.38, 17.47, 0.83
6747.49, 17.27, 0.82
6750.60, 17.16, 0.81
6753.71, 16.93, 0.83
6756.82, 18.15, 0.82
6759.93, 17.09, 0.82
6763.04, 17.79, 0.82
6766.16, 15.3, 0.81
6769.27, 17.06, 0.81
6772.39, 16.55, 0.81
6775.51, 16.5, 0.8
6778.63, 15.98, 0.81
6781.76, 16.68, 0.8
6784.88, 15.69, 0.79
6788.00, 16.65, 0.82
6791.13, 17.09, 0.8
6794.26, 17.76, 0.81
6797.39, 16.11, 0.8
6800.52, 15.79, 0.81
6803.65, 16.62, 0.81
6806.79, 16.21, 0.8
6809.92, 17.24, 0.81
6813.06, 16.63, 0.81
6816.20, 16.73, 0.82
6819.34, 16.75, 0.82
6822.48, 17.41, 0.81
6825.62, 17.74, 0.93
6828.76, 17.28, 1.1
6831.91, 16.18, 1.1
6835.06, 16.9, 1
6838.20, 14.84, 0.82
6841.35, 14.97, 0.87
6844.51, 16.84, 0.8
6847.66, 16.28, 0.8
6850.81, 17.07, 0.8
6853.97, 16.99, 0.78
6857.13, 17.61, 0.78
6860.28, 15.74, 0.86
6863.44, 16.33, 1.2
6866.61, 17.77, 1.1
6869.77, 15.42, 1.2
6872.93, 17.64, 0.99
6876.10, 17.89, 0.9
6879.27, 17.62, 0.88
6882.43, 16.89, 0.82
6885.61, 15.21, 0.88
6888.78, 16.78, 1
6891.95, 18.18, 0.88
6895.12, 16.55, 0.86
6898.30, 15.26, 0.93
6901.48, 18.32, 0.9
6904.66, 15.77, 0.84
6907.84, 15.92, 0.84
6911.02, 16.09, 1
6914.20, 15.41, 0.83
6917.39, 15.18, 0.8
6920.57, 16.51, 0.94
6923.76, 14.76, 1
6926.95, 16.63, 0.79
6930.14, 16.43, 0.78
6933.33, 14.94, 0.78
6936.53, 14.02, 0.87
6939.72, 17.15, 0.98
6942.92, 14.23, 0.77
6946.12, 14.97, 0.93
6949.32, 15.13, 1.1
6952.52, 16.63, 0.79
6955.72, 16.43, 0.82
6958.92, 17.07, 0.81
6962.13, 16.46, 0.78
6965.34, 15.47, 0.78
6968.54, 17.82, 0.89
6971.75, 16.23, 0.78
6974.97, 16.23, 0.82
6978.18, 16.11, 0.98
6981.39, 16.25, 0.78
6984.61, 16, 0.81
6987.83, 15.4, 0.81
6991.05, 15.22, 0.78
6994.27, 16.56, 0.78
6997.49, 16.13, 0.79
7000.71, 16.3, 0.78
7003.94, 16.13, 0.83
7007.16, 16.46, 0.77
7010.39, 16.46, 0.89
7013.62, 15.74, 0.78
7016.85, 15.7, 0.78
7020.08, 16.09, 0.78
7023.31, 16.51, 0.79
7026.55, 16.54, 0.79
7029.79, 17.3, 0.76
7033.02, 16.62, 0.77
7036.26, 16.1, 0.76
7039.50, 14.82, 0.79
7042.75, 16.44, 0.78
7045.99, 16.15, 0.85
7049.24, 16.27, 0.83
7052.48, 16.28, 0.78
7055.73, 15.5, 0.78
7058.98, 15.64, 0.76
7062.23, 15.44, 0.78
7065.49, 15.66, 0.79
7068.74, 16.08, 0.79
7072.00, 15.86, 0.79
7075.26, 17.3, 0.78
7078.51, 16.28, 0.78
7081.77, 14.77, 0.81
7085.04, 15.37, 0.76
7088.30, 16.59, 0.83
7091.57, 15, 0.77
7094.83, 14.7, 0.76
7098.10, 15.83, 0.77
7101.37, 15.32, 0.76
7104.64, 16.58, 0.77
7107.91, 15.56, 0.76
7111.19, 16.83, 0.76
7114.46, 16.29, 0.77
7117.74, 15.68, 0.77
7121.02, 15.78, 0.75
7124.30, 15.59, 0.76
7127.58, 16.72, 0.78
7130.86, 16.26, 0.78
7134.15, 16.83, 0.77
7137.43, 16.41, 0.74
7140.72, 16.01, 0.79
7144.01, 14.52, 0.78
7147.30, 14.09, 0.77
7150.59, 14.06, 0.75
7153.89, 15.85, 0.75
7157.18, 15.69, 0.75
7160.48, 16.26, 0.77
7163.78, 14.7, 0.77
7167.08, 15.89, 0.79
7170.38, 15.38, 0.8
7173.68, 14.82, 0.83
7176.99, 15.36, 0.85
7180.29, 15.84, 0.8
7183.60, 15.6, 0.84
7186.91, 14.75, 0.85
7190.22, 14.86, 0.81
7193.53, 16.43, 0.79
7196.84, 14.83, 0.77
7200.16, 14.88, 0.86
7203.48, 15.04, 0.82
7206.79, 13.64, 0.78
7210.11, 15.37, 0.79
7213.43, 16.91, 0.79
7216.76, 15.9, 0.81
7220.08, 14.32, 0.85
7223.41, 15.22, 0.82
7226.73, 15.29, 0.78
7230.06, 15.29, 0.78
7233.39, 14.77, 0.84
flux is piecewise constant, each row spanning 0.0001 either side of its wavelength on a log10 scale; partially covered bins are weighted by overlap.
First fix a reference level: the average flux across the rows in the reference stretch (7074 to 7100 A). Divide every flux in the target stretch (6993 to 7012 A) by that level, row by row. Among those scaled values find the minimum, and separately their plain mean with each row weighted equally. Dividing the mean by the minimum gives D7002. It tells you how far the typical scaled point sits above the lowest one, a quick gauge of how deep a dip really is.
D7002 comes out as 1.01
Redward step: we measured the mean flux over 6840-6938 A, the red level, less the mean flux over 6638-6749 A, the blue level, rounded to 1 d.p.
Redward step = -0.5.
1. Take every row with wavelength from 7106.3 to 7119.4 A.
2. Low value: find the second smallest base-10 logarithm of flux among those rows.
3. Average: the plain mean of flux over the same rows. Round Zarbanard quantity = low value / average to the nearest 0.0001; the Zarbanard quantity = 0.0743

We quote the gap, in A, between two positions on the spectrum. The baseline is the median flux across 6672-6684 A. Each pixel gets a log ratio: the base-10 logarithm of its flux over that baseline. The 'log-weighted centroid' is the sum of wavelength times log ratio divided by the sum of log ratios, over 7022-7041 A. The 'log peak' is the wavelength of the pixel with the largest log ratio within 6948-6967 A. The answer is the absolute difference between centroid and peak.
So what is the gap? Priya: 76.7 A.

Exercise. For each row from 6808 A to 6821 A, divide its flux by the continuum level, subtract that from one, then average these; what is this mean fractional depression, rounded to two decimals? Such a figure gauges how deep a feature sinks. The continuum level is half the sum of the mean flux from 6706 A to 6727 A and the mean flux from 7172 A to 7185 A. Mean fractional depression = -0.04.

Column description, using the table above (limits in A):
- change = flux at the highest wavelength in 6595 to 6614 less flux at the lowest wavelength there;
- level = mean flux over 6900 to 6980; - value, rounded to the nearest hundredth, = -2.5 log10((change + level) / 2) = -2.25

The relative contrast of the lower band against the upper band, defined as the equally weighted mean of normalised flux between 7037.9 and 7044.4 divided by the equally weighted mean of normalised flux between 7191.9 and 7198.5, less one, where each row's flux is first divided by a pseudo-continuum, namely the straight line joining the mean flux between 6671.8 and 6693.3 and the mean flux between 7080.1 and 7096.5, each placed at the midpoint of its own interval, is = -0.03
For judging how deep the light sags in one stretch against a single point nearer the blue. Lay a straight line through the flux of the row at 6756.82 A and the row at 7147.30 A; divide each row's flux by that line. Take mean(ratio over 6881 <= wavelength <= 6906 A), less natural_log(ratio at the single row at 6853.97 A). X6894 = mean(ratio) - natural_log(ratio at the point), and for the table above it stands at 1.00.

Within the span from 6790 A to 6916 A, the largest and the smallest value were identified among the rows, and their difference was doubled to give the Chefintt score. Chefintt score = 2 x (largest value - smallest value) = 7.0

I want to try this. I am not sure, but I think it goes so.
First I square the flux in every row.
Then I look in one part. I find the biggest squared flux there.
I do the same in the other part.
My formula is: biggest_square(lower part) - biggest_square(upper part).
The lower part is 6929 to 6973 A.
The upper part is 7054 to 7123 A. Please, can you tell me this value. 18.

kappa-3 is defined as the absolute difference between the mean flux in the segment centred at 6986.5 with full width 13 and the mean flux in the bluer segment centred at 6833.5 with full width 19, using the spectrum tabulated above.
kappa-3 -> 0.60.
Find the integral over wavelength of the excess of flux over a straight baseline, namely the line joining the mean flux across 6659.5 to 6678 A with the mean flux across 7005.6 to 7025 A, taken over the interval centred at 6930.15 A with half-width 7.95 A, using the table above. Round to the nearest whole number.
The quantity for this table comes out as -15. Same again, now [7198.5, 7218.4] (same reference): -11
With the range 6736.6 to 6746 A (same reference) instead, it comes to -3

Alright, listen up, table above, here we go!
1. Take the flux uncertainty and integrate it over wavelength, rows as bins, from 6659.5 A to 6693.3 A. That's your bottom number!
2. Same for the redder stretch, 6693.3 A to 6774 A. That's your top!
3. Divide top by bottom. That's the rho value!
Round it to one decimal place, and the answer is 2.4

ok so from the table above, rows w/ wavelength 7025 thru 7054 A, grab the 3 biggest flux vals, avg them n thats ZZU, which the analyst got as 16.8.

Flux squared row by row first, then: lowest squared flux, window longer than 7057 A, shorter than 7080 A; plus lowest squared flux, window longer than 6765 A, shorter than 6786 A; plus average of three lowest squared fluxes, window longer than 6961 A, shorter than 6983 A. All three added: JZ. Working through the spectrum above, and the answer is 727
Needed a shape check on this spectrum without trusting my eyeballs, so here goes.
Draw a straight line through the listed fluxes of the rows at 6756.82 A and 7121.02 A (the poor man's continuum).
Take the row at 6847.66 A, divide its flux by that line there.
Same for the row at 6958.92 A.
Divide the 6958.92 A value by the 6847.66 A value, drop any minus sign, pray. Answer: 1.09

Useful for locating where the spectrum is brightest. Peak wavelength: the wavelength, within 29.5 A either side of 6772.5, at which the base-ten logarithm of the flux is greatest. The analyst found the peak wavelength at 6756.82 A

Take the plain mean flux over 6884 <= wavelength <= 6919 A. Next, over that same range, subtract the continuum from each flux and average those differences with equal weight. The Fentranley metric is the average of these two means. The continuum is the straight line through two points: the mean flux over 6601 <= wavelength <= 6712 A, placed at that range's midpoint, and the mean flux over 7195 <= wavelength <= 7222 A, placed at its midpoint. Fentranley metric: 8.18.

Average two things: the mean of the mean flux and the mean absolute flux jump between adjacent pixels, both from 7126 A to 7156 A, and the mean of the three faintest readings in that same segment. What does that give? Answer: 11.2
